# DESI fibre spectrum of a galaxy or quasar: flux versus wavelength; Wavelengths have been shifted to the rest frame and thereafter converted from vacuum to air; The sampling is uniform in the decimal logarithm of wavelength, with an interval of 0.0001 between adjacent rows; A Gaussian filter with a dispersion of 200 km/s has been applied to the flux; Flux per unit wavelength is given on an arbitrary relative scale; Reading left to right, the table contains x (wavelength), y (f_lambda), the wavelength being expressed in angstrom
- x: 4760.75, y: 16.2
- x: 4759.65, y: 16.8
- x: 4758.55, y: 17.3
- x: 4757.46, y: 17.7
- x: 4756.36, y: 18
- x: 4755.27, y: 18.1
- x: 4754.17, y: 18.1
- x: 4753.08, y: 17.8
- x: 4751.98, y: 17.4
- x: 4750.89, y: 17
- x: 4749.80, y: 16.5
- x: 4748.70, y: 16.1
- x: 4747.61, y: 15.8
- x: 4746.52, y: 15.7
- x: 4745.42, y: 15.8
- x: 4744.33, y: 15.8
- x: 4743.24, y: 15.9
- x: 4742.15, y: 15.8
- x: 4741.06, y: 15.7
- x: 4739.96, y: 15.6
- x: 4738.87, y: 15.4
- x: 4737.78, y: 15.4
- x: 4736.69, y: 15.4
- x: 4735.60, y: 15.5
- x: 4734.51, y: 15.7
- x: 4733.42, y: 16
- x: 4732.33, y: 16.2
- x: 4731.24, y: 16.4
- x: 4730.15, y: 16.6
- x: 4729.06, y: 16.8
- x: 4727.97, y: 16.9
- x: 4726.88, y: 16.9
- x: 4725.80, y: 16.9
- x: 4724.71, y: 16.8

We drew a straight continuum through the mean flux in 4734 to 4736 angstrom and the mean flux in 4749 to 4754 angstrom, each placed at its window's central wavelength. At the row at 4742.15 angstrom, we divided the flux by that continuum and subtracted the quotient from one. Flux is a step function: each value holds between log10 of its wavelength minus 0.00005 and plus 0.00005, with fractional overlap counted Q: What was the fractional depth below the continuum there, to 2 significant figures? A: 0.030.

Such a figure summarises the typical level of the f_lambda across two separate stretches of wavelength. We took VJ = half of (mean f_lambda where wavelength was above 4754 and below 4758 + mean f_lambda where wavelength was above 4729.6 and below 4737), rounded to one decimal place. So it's 17.0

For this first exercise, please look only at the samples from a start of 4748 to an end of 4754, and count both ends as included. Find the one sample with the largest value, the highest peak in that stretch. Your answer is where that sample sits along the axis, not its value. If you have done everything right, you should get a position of 4753.08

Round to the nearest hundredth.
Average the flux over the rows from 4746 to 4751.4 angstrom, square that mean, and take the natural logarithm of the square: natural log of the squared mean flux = 5.57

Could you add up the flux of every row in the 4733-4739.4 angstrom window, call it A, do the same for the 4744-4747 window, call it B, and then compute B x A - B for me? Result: 4371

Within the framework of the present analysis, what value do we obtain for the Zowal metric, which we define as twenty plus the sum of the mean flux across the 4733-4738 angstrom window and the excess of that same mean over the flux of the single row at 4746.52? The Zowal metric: 35.5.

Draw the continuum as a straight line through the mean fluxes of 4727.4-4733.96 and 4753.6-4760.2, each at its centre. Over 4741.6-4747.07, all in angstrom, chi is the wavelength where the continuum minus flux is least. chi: 4743.24 angstrom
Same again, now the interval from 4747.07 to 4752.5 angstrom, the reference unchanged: 4751.98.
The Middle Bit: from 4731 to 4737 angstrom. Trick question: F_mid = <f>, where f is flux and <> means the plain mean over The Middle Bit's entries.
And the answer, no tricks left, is 15.9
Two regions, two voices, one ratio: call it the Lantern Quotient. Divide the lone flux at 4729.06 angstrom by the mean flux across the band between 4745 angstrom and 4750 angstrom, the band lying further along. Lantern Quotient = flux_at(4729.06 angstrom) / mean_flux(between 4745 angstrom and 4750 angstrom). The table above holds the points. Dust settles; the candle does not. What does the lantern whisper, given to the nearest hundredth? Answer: 1.05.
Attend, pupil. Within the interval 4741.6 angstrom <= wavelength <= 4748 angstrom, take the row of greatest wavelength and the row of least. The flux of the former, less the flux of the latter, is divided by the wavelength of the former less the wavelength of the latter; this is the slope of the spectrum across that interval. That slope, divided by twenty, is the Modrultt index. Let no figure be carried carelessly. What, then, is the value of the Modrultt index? 0.000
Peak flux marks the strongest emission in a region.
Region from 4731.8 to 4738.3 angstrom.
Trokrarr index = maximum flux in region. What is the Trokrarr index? 16.2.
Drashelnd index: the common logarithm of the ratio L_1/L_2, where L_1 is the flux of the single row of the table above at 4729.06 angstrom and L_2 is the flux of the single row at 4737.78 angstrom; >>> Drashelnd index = 0.04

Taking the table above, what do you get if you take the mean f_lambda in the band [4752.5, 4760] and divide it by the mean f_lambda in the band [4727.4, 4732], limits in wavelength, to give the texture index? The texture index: 1.06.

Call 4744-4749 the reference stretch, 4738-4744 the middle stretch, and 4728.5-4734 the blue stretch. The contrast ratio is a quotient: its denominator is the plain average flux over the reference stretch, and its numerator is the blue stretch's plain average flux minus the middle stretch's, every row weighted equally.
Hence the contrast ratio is 0.045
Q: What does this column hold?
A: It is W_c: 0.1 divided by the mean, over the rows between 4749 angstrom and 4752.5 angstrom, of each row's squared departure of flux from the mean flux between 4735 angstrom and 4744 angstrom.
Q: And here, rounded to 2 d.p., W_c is 0.05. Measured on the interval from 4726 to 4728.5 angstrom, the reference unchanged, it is 0.06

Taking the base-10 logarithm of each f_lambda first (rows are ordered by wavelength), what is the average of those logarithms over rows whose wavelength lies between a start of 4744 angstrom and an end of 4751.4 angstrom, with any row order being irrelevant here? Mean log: 1.21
